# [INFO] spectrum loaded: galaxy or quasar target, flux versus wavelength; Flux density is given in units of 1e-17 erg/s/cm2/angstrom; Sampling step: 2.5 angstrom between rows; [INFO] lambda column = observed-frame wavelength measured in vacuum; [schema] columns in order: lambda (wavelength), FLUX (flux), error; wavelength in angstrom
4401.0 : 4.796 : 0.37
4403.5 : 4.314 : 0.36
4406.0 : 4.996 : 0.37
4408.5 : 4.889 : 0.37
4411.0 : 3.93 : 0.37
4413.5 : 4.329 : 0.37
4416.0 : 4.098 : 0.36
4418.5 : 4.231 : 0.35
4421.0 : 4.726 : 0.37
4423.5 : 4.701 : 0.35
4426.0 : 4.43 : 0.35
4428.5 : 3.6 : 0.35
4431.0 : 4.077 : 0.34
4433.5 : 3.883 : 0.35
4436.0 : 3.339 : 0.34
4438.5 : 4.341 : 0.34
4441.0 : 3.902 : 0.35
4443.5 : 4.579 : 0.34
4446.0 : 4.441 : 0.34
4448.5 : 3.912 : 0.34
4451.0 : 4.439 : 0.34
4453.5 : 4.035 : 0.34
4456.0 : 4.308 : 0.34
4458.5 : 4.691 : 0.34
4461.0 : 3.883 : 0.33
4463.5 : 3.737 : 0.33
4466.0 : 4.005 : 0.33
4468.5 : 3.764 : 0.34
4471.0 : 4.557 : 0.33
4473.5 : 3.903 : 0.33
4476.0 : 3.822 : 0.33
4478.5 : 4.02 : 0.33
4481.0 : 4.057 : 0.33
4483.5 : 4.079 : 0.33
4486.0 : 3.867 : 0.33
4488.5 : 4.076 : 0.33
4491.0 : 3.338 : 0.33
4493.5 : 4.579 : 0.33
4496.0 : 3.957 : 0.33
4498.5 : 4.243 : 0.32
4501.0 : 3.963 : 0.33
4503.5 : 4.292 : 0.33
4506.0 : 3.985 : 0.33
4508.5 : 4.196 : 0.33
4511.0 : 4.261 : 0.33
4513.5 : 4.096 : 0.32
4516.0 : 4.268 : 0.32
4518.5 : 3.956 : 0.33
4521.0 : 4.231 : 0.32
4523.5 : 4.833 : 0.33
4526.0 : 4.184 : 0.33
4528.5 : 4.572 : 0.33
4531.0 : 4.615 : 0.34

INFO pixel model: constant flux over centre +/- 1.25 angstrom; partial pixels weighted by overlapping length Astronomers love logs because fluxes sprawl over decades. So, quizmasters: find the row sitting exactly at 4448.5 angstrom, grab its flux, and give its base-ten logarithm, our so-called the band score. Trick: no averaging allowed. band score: 0.59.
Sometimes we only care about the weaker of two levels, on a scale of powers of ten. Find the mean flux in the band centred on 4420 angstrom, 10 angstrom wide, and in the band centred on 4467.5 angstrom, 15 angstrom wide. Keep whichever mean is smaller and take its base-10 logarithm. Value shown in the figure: 0.599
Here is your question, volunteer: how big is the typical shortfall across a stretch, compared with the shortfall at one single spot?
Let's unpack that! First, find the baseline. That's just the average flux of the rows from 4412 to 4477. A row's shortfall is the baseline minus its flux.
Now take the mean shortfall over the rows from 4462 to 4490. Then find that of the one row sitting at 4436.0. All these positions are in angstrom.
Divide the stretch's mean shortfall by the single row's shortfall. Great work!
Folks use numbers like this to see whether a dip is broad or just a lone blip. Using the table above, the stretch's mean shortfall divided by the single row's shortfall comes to 0.2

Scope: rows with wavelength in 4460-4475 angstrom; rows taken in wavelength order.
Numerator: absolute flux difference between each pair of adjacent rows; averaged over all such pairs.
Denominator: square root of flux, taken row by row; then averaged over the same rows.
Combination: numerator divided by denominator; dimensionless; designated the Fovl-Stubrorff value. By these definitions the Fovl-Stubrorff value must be 0.21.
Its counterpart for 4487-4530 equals 0.20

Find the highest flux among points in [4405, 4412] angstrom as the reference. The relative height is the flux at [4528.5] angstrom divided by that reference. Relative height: 0.92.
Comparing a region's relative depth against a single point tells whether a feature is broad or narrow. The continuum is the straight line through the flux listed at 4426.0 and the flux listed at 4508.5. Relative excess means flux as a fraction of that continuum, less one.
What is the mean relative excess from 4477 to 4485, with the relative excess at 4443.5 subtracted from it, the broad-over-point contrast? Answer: -0.10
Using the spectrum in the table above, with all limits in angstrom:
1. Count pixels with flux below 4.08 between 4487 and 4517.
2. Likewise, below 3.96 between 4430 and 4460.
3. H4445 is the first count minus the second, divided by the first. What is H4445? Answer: 0.2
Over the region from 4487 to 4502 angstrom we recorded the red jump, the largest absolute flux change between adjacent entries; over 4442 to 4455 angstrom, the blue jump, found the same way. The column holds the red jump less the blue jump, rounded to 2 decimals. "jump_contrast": 0.71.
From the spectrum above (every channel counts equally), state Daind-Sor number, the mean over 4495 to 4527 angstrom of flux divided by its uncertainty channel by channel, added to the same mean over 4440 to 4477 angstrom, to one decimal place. 25.1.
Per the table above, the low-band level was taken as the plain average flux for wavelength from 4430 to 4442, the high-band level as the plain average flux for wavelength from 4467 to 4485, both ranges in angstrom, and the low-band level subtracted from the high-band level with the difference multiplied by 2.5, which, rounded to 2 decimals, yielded 0.30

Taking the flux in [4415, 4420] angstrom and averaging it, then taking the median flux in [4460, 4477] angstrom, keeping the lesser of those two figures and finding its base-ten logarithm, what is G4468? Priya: 0.589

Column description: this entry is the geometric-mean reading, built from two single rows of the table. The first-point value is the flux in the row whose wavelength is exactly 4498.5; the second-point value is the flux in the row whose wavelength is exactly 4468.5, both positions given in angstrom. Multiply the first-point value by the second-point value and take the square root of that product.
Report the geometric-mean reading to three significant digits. 4.00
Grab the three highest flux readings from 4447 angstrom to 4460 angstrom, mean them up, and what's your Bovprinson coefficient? 4.48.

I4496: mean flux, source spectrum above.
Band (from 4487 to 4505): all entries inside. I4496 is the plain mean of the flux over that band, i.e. 4.06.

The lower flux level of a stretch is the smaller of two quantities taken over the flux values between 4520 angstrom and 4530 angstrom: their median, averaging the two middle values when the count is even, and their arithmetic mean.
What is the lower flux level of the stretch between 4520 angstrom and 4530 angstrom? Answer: 4.40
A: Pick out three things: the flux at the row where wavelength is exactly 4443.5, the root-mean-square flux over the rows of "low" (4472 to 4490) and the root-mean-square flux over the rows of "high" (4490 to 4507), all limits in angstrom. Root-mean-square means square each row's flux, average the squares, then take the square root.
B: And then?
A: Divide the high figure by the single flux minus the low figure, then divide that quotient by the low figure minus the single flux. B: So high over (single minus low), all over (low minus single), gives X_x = -11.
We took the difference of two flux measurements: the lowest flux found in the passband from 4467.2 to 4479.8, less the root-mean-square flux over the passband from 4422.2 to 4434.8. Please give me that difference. -0.4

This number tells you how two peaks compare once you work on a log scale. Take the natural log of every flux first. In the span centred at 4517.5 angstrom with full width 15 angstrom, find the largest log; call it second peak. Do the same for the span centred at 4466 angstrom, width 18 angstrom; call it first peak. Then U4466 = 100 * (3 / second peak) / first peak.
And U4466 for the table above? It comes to 123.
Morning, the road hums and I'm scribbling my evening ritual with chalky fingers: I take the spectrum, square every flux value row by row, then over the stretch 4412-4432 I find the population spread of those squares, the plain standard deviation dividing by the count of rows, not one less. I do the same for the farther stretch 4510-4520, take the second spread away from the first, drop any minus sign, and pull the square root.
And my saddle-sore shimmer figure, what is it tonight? 1.35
